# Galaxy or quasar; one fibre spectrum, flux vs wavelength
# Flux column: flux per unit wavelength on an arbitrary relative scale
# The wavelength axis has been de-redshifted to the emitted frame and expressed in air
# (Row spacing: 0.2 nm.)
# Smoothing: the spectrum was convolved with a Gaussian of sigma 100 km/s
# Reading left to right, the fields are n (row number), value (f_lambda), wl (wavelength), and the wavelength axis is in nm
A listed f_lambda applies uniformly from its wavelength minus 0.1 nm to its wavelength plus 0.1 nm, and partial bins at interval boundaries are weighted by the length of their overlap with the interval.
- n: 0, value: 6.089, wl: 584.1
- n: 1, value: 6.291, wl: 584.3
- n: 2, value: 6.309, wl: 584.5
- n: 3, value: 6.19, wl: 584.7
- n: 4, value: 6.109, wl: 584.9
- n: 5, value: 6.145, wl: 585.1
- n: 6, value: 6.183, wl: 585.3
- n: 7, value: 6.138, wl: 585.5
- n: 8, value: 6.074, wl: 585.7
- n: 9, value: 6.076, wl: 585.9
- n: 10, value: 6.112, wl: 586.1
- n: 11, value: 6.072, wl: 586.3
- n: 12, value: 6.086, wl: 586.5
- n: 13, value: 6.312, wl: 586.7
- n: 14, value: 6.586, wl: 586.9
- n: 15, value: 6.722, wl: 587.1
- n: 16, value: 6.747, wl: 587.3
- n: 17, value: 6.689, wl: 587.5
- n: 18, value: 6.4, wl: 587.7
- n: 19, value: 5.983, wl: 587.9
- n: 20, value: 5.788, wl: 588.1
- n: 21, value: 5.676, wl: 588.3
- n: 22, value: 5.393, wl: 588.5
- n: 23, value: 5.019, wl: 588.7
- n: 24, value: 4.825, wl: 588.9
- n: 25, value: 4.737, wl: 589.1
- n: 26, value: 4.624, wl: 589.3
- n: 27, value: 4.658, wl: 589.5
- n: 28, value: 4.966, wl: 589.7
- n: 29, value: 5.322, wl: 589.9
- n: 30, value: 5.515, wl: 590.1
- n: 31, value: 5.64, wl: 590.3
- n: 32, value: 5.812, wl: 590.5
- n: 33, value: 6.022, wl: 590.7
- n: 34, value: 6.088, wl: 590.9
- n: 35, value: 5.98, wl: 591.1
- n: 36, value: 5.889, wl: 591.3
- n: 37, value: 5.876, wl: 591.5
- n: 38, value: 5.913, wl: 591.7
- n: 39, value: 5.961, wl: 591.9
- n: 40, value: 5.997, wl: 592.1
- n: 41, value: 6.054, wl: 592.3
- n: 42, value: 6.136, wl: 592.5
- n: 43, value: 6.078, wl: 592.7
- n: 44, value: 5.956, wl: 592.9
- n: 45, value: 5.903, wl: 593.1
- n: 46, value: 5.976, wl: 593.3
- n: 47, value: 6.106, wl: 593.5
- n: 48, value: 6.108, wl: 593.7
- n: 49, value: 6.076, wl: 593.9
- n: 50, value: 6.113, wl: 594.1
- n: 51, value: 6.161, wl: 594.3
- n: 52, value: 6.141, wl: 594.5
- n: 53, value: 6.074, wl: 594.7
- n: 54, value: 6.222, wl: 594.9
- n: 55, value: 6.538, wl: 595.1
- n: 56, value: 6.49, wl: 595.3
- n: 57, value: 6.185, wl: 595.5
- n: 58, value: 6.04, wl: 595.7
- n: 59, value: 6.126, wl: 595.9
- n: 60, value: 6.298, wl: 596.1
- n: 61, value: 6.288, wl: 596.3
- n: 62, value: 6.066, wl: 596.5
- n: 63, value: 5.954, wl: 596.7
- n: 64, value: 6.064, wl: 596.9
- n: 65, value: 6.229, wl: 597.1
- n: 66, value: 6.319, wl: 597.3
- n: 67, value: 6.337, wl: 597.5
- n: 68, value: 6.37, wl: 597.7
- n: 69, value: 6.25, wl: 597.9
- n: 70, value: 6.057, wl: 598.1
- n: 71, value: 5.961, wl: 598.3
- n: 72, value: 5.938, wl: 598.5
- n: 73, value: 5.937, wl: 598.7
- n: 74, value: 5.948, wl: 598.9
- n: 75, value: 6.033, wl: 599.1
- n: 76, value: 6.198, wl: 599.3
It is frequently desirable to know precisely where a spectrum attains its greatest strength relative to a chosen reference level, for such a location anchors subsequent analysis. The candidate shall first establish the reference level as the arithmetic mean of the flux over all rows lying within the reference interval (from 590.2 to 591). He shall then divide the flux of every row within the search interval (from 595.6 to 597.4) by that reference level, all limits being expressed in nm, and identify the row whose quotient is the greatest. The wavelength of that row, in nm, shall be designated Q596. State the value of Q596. 597.3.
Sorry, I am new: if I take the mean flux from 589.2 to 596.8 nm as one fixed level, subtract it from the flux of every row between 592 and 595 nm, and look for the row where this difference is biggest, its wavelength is 594.9 nm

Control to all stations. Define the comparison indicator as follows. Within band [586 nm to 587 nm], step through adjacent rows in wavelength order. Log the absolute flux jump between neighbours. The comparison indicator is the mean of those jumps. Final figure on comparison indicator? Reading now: 0.14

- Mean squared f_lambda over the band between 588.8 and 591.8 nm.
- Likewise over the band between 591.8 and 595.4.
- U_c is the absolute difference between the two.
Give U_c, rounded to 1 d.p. 7.4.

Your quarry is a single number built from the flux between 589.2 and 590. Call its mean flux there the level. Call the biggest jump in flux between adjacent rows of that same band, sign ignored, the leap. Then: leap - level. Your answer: -4.54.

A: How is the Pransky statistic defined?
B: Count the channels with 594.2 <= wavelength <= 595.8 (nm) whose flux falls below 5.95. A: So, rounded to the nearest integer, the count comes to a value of 0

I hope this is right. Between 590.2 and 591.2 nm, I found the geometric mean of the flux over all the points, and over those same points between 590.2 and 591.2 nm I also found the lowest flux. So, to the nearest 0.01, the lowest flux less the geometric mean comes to -0.27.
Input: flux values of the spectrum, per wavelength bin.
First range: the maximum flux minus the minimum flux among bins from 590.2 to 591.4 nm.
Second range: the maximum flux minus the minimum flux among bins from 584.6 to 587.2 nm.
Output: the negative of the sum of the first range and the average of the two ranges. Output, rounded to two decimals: -1.00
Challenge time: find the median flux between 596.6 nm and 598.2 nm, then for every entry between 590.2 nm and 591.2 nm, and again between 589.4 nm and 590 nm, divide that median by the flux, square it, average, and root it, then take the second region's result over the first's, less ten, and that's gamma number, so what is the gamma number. -8.81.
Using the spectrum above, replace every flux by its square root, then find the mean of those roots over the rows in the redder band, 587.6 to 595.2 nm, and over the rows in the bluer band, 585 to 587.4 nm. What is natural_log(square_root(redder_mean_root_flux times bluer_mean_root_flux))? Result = 0.897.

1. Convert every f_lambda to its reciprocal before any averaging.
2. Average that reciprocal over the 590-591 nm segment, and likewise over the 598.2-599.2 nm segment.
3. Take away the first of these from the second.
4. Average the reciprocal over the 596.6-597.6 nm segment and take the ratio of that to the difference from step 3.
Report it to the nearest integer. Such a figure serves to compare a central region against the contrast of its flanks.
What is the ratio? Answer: -36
